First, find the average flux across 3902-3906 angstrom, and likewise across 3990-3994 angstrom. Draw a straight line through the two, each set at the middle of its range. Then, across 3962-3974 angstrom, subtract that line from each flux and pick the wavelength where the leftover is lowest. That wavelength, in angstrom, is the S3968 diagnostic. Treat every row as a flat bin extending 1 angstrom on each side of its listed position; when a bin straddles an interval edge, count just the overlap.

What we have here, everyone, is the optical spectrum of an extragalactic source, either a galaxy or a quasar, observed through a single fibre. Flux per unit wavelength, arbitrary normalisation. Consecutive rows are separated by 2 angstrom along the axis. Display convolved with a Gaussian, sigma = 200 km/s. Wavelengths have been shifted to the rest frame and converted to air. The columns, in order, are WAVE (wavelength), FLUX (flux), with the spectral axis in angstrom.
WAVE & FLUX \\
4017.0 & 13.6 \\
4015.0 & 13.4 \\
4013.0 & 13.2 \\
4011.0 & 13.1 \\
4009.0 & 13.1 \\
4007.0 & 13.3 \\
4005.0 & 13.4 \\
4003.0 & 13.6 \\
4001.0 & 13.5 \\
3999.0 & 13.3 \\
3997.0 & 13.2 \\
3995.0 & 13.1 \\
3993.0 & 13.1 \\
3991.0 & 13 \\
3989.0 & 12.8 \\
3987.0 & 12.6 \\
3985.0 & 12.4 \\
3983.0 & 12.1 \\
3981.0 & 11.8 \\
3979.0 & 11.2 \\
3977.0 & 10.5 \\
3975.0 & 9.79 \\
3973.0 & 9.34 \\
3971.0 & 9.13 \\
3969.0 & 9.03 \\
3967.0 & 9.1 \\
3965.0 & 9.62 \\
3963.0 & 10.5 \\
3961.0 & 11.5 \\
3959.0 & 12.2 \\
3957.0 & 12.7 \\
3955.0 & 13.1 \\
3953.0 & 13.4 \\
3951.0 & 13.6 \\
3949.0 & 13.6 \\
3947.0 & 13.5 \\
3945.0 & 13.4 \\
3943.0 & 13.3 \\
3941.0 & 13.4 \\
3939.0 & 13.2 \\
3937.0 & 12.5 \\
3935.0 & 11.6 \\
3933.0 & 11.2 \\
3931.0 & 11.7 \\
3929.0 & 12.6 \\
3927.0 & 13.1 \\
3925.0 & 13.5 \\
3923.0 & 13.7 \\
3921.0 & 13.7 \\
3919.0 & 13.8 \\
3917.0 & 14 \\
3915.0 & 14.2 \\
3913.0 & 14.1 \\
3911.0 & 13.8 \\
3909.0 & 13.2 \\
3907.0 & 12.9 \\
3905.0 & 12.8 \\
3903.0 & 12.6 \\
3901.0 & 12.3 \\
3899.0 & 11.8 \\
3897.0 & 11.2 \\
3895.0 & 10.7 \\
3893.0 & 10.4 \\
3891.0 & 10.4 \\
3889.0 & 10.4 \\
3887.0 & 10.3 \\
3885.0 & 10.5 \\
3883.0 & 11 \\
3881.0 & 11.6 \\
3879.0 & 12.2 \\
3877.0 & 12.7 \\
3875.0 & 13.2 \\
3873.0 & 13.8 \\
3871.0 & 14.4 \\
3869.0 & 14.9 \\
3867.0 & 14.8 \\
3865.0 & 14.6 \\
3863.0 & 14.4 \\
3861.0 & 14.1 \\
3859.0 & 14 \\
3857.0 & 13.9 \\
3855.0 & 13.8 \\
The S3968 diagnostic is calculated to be 3969.0 angstrom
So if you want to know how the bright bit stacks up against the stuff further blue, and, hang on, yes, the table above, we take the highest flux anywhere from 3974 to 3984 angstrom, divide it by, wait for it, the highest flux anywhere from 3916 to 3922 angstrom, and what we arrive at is 0.86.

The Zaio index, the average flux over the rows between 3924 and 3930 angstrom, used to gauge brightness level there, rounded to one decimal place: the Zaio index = 13.1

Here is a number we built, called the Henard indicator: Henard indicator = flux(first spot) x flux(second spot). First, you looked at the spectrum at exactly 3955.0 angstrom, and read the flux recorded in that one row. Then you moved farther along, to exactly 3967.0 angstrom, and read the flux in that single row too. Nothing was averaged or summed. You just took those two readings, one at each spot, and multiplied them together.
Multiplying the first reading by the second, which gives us 119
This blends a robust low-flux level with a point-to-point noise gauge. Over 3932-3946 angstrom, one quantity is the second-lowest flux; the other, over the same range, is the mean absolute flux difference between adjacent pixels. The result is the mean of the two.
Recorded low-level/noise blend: 6.0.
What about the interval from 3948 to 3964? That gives 6.0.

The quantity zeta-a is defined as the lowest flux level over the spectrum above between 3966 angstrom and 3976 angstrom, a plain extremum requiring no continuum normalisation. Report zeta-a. 9.03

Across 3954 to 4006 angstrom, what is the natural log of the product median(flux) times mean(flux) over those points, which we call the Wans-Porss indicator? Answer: 4.97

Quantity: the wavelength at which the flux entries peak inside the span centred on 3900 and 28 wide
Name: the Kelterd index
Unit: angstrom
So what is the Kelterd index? 3913.0 angstrom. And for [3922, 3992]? 3923.0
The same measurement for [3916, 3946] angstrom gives 3917.0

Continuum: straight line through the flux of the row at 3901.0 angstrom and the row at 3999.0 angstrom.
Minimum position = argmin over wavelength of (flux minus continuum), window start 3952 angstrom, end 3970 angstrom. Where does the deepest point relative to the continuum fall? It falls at 3969.0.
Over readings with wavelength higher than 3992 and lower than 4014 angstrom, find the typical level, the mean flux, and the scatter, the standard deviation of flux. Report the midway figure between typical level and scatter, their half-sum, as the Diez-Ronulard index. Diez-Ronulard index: 6.72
